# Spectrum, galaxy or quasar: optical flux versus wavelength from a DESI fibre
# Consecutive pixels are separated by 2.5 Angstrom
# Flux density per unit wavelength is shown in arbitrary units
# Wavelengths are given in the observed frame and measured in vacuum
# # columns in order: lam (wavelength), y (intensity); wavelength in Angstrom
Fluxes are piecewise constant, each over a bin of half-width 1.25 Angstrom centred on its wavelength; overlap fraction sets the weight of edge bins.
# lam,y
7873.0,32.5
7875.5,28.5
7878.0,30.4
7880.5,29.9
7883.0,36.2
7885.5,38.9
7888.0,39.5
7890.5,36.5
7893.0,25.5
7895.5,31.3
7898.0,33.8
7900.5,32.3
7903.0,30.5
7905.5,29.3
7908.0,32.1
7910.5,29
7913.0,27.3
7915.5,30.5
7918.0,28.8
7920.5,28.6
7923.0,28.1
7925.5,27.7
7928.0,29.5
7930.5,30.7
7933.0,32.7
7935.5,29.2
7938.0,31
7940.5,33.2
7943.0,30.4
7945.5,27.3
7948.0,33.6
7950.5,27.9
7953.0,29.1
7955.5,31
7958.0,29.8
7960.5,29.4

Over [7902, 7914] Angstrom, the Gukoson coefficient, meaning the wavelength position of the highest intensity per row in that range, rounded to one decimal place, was 7908.0 Angstrom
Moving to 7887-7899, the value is 7888.0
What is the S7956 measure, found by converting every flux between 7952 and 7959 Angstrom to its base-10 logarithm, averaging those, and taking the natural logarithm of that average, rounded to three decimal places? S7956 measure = 0.390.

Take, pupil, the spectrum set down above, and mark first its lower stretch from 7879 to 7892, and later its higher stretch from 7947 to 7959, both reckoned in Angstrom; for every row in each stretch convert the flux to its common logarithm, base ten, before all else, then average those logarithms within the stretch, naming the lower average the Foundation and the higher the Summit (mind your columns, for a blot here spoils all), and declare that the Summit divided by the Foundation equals 0.95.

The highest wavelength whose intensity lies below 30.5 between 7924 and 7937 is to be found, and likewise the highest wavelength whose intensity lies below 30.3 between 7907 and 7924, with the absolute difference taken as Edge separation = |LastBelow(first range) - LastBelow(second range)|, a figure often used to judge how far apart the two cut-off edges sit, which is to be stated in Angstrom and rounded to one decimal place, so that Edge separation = 12.5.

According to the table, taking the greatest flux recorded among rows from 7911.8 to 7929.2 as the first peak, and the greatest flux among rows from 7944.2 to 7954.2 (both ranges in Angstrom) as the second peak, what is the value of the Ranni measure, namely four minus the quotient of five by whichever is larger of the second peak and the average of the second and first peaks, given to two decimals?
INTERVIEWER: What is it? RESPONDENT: 3.85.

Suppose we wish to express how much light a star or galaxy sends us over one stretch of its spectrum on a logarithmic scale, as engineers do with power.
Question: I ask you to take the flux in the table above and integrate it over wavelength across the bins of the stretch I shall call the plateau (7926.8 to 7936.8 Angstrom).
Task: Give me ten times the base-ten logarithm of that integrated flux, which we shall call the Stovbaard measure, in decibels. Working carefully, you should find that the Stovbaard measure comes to 24.8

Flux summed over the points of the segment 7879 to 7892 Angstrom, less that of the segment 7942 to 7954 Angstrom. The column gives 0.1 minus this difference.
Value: -33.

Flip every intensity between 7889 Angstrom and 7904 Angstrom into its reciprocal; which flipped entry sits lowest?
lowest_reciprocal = 0.027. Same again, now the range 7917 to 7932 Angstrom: 0.033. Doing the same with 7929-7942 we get 0.030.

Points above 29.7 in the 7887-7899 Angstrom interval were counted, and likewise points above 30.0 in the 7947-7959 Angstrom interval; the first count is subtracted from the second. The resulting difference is -2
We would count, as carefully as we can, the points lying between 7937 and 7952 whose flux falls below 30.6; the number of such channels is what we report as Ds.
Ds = 3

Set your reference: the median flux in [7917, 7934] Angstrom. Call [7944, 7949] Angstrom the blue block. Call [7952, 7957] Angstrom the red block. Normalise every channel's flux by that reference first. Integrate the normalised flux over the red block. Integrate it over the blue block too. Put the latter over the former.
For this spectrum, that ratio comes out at 1.01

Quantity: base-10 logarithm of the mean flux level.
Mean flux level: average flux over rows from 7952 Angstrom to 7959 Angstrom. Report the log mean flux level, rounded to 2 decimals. 1.48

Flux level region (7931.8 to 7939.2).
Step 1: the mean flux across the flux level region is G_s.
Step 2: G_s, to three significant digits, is 31.0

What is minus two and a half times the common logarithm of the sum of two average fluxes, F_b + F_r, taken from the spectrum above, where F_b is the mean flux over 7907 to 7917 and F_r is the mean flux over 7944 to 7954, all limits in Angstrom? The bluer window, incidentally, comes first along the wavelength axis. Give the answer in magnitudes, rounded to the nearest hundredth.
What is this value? -4.43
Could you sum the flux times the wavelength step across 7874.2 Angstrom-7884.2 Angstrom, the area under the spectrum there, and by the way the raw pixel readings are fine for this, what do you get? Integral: 312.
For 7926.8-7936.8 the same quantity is 305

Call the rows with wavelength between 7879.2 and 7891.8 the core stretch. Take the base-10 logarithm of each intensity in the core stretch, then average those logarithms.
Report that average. 1.56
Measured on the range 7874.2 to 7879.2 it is 1.47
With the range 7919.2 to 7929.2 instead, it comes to 1.45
